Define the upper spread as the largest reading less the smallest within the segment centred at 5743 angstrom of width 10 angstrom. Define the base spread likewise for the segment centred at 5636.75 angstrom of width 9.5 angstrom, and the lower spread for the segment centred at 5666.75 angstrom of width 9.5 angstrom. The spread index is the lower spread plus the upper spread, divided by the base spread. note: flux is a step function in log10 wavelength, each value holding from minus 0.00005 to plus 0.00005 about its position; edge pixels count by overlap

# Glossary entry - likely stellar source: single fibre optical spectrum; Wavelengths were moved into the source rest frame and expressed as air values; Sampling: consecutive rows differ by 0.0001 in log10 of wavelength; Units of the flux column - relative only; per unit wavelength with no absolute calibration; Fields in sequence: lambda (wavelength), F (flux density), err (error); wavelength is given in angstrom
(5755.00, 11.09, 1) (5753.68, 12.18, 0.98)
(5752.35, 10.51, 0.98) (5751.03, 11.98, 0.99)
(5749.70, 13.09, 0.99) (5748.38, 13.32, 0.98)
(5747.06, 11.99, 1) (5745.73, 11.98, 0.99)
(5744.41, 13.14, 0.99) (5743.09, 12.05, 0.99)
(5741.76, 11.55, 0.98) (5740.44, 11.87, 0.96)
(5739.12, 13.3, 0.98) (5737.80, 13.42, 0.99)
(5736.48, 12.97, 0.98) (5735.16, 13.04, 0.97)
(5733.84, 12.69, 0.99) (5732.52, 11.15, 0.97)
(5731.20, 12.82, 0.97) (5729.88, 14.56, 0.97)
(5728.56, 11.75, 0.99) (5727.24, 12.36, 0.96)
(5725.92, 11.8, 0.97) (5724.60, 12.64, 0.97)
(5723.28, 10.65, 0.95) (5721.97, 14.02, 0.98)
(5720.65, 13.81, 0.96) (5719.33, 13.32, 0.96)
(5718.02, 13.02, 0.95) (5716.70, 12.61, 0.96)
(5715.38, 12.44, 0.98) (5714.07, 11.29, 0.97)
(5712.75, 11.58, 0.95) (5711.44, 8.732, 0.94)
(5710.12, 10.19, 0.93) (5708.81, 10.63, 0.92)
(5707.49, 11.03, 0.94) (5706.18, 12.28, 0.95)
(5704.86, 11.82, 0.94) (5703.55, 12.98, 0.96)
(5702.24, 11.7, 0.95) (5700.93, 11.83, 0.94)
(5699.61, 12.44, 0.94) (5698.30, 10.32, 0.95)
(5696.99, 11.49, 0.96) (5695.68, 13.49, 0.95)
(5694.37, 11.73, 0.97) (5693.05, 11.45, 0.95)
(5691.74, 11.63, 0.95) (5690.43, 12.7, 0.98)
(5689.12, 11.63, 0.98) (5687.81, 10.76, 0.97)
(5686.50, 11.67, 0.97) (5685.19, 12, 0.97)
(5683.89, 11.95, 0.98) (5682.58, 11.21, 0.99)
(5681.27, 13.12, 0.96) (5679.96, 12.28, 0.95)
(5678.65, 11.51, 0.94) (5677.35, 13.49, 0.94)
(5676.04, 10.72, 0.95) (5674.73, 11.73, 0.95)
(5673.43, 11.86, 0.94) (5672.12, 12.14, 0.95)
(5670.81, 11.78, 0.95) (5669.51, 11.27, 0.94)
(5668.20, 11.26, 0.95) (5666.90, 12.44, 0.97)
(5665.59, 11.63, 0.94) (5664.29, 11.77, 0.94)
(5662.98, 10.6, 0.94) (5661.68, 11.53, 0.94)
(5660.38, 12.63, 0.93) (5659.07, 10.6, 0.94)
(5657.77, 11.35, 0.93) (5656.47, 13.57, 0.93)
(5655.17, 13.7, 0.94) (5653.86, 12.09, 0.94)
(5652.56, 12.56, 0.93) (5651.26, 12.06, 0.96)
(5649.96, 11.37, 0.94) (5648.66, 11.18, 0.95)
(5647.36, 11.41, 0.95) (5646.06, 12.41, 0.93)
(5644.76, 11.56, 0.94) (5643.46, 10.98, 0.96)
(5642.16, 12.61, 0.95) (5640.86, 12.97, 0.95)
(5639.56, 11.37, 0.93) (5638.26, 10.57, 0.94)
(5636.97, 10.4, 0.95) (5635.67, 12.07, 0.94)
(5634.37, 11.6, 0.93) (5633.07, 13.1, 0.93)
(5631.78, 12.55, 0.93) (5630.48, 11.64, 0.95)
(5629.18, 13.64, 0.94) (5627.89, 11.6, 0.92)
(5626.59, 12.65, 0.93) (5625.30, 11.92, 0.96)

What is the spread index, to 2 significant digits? 1.3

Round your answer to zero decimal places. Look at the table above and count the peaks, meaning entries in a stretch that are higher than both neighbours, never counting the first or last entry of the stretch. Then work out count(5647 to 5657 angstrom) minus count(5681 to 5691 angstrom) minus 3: -2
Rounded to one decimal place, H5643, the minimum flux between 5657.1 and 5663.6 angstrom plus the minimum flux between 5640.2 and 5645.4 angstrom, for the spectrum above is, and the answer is 21.6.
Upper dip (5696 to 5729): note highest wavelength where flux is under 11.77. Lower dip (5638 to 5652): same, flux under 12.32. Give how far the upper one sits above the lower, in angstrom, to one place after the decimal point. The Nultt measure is 77.3 angstrom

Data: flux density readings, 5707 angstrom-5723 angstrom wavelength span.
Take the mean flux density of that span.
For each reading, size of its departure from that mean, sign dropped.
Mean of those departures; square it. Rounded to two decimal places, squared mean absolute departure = 1.73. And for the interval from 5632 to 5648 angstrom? 0.54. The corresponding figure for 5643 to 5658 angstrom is 0.51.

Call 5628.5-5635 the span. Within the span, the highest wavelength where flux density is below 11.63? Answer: 5634.37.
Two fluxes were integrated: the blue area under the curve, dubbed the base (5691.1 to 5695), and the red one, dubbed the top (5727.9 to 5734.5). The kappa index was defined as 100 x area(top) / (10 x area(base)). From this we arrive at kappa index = 18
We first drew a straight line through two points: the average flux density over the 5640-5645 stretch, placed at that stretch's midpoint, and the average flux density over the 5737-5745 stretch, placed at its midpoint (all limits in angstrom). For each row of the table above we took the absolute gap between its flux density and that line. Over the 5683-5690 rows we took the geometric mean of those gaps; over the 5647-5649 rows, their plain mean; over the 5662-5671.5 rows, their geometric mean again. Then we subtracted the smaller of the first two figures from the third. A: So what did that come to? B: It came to 0.1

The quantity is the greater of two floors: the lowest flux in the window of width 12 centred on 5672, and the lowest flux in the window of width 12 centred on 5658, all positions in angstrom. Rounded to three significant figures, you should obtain 10.7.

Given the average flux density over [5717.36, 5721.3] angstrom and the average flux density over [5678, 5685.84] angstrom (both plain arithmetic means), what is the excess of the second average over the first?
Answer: -1.4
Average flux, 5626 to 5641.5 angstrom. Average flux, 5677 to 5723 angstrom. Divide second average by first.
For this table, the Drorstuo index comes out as 0.99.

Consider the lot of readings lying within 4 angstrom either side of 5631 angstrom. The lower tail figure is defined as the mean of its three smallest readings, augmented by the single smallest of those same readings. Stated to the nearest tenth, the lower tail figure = 23.2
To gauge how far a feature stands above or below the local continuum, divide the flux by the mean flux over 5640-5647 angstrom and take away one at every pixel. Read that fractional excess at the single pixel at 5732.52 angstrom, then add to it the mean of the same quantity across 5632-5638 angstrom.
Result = -0.10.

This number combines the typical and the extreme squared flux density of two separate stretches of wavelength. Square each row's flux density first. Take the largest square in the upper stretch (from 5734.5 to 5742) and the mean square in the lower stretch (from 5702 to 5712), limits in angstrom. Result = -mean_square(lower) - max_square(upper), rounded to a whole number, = -306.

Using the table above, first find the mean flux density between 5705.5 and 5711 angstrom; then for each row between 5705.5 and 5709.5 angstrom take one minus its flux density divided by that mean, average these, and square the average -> 0.001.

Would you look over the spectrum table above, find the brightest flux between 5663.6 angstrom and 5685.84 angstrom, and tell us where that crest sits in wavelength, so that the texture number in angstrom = 5677.35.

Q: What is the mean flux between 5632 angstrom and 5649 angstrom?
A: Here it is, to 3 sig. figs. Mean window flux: 11.7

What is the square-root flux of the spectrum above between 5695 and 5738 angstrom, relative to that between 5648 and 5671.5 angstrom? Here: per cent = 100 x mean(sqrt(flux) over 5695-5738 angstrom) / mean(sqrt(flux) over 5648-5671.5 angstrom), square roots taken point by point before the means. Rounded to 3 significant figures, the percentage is 101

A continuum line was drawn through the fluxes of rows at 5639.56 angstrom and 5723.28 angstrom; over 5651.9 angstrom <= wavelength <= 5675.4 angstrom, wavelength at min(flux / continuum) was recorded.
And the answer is 5659.07 angstrom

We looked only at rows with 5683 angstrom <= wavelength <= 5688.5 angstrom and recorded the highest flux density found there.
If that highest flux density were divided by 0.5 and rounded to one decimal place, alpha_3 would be 24.0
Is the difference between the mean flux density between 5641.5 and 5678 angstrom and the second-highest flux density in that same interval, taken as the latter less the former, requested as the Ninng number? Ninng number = 1.7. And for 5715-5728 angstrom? 1.1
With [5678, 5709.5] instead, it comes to 1.3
